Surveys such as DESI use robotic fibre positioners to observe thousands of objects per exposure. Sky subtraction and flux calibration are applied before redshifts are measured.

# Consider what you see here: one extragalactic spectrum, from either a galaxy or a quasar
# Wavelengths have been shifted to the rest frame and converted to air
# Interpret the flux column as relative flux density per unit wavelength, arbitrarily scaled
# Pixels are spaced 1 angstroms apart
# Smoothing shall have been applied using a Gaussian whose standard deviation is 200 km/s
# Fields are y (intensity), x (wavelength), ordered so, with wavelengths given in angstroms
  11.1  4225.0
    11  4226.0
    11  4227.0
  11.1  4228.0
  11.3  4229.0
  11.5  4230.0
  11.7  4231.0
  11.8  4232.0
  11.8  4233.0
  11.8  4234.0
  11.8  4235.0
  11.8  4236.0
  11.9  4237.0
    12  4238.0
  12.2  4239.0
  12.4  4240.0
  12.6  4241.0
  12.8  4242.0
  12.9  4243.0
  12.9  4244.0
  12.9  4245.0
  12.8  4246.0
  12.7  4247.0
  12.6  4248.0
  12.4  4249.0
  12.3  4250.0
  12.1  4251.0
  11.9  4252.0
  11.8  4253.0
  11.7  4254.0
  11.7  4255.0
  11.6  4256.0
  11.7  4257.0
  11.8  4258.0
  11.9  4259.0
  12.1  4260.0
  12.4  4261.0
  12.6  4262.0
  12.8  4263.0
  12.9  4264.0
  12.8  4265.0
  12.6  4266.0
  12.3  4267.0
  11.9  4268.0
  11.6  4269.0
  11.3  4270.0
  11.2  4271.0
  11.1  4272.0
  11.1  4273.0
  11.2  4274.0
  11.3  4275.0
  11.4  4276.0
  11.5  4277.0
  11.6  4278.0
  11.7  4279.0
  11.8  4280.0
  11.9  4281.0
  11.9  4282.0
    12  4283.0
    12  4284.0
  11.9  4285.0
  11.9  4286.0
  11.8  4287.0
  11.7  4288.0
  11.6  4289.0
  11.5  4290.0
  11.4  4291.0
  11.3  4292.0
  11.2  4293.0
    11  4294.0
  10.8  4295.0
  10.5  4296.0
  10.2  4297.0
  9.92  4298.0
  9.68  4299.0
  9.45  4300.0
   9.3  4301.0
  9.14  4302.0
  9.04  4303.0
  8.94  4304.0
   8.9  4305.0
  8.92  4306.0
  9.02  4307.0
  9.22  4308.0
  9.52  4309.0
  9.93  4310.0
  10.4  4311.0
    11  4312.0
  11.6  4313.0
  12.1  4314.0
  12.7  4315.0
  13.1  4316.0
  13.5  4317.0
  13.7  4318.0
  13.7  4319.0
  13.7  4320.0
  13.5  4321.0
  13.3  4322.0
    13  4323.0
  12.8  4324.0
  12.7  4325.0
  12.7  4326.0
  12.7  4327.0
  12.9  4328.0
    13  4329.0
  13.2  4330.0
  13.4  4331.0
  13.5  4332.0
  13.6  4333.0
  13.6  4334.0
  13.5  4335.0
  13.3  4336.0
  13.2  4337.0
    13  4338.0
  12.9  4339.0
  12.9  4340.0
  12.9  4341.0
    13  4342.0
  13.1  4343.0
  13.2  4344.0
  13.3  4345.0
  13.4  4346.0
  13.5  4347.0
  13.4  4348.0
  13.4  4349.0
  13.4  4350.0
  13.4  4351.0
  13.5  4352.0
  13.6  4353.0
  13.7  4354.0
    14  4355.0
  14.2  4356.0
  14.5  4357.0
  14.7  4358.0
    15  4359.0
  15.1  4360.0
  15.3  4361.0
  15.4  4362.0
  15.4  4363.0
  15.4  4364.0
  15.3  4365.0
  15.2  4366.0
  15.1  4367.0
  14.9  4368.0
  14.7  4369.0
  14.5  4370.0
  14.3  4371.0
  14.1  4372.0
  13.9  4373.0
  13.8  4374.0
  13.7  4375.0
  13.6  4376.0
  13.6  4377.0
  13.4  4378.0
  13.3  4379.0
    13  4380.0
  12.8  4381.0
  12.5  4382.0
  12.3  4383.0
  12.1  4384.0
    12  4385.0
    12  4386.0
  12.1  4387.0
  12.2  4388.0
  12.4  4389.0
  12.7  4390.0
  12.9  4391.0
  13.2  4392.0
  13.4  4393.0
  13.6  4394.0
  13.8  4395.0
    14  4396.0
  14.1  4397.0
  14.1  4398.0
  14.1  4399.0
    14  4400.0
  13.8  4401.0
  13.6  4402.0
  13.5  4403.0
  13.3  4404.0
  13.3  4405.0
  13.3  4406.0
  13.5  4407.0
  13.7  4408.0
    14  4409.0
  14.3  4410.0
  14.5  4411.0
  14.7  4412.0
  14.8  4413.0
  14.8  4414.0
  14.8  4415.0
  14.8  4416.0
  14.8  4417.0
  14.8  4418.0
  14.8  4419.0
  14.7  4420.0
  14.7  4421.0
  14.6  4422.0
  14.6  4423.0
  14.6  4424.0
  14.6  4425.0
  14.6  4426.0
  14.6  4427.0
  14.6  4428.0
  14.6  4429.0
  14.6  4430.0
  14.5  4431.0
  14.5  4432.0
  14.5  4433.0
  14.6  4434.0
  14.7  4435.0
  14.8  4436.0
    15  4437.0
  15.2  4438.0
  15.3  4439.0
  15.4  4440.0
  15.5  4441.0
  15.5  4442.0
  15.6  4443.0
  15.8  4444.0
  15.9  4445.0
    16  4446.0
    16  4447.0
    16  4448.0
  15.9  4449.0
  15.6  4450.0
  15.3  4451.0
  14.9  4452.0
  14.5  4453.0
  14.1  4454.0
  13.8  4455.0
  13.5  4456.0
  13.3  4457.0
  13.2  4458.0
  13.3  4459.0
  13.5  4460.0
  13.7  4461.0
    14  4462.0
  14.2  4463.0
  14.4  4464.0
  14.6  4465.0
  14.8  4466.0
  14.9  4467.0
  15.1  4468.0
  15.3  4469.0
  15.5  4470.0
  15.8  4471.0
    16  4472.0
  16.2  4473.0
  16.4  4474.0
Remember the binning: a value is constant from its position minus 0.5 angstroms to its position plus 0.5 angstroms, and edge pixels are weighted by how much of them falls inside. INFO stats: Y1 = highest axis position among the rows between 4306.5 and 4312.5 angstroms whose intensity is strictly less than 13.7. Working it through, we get 4312.0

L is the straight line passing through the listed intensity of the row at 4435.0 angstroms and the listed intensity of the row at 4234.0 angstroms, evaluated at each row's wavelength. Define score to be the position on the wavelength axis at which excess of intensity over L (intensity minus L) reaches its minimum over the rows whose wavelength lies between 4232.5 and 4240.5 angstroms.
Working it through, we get 4236.0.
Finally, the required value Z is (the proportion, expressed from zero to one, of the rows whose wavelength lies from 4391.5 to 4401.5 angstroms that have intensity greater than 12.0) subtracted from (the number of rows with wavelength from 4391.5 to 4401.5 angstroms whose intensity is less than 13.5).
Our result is 1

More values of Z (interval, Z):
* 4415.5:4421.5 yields -1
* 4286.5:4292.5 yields 6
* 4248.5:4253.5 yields 4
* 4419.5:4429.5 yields -1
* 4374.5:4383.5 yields 5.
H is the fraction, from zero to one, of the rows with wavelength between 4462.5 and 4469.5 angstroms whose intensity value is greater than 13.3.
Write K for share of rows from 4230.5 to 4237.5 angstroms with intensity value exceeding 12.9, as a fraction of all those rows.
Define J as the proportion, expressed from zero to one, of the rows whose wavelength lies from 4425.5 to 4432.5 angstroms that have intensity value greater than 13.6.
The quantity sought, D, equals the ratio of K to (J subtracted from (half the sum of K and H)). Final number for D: 0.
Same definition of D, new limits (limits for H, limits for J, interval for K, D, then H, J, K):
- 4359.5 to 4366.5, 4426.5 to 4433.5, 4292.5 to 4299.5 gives 0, 1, 1.0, 0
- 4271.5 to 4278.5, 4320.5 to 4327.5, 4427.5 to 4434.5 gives 2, 0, 0.0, 1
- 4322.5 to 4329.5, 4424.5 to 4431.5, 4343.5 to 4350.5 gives -2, 0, 1.0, 1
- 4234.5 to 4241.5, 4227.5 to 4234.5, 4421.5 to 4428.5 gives 2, 0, 0.0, 1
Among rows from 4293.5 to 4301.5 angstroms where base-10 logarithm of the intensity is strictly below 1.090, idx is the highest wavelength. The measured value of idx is 4301.0 angstroms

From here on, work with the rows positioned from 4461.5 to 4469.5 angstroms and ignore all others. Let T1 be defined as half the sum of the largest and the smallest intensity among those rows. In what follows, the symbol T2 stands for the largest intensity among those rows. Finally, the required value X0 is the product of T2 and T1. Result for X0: 224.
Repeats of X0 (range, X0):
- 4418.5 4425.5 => 218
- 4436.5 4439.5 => 232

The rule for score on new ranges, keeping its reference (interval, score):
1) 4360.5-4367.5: 4367.0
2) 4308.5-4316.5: 4309.0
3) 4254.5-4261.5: 4256.0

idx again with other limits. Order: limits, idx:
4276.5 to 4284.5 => 4284.0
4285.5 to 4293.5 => 4293.0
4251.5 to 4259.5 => 4259.0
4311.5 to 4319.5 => 4314.0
